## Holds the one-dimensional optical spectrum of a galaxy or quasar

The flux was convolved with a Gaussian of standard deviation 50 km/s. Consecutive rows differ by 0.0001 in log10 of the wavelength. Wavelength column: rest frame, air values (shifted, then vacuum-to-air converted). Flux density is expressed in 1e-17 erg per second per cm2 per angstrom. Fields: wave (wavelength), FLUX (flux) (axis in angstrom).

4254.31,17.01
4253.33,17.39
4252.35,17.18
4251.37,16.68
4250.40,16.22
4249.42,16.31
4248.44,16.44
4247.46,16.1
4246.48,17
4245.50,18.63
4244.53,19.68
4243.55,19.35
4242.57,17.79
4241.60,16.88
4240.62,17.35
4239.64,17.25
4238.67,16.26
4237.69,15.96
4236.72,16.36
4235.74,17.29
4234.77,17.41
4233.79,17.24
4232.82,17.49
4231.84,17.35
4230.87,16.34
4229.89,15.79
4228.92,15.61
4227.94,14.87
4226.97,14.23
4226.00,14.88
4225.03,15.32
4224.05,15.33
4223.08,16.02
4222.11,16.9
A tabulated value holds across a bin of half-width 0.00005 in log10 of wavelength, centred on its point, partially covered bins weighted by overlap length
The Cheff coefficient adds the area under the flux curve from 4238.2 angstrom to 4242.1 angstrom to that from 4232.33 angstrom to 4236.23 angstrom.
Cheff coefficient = 134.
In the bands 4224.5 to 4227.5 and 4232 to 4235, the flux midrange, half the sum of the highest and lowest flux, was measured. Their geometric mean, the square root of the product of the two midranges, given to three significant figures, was 16.0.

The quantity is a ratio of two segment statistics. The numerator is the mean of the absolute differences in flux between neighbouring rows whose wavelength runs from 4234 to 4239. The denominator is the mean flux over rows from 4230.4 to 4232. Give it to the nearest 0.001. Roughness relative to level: 0.026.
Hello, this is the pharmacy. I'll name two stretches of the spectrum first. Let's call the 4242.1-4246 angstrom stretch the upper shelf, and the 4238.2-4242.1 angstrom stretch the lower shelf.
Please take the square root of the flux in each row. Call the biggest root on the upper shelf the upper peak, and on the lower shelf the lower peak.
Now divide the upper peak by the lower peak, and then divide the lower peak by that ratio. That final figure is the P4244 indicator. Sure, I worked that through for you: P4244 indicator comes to 3.91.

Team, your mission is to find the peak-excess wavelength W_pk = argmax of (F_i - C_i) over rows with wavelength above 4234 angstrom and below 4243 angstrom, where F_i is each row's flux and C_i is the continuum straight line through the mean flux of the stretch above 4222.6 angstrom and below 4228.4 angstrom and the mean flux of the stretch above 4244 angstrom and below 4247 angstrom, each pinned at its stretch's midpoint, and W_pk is 4234.77 angstrom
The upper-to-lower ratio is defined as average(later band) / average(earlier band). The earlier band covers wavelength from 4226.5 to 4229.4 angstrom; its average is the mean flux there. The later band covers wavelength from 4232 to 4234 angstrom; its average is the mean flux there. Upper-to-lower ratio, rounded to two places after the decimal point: 1.17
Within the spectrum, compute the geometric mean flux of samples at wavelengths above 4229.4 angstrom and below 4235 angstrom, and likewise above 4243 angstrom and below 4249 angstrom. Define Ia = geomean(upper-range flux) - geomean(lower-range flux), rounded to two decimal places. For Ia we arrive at 0.89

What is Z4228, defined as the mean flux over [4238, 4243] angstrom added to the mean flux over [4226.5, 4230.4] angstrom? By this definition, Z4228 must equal 32.2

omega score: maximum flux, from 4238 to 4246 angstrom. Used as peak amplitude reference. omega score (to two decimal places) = 19.68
